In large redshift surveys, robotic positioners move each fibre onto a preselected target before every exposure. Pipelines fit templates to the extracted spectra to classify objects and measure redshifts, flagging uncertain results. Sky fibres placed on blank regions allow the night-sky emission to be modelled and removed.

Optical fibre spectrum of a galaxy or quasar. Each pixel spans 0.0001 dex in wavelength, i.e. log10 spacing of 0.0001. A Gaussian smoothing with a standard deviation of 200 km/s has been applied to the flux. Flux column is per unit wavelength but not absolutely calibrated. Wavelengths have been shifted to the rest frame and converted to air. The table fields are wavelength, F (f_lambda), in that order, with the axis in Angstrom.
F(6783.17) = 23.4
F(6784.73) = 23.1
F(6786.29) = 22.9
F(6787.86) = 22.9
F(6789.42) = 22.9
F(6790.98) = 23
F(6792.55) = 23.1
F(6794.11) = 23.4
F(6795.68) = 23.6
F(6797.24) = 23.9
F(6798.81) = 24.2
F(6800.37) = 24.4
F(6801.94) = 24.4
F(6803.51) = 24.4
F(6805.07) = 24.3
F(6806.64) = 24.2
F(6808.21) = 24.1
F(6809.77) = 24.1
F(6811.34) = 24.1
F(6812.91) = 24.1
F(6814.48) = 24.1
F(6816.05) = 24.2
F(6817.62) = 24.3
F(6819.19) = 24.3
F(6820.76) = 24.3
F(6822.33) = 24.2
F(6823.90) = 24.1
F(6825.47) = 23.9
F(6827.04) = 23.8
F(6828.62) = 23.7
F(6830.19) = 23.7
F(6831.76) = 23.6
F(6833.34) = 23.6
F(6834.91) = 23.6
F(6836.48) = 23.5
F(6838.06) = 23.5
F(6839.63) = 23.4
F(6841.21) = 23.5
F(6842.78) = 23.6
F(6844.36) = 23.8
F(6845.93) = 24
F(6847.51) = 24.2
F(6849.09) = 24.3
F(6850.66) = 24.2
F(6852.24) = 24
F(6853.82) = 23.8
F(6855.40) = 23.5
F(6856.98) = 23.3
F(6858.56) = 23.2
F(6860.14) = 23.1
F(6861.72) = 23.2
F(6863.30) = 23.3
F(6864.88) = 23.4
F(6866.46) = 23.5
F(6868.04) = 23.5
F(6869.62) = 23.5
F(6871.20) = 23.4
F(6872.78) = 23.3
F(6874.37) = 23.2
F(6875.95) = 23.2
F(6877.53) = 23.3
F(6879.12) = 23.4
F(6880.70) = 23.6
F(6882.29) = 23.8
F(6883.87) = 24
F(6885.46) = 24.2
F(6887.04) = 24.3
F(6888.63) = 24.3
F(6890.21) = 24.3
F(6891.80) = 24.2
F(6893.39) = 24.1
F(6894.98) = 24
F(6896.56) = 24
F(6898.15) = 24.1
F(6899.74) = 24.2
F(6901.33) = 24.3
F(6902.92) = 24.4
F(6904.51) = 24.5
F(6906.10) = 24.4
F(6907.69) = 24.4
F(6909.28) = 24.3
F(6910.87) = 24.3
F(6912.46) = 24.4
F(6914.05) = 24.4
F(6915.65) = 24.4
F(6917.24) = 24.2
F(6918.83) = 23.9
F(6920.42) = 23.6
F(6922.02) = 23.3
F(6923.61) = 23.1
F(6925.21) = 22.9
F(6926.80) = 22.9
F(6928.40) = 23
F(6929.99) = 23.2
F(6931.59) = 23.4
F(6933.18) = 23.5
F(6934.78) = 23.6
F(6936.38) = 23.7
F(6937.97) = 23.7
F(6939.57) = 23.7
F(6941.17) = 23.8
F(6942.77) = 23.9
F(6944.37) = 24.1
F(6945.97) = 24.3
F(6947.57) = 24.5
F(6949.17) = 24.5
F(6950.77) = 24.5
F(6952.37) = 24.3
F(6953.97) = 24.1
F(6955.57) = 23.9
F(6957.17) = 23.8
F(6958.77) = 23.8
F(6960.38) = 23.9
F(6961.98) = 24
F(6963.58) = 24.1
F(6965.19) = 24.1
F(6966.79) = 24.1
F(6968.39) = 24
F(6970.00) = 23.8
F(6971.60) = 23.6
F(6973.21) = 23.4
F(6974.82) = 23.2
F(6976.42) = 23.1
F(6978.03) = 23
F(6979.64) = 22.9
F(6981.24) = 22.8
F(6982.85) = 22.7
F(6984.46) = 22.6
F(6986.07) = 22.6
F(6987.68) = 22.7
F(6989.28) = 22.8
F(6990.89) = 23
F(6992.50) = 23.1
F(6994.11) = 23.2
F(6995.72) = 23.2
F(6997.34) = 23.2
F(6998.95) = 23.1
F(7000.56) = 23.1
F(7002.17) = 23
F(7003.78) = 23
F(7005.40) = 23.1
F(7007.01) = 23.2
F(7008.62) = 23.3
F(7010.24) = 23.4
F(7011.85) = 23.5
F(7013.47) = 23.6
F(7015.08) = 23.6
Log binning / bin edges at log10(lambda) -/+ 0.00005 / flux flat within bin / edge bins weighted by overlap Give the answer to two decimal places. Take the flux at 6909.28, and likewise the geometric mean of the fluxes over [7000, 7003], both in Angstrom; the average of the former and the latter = 23.67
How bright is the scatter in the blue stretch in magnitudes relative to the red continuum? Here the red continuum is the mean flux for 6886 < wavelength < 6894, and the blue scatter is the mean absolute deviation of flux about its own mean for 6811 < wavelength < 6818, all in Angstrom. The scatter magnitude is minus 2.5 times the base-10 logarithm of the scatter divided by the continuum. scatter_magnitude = 6.3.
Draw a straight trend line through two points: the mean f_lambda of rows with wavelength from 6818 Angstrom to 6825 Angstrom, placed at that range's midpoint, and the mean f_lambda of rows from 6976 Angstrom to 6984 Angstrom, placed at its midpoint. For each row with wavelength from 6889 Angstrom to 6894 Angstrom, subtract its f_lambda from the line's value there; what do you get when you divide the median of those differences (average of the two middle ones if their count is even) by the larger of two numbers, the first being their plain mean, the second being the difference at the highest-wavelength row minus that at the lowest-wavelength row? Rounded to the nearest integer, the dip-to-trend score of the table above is -3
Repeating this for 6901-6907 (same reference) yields 6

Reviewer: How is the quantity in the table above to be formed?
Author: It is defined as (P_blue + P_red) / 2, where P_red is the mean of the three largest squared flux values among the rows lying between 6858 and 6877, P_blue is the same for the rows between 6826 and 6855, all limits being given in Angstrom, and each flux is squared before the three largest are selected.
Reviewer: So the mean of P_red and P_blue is 570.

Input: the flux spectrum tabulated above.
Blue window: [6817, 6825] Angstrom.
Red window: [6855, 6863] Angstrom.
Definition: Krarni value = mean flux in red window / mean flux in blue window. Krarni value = 0.96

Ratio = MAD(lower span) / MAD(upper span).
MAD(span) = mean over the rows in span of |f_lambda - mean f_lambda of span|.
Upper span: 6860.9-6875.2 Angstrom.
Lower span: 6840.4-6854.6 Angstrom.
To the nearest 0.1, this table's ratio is 2.2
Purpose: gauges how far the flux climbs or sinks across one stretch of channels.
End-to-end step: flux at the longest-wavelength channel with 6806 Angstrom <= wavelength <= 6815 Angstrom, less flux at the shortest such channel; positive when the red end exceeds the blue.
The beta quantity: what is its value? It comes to -0.1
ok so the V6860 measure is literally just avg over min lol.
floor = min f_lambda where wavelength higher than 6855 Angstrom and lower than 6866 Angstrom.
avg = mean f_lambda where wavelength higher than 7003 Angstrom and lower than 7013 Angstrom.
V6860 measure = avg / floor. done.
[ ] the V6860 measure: 1.006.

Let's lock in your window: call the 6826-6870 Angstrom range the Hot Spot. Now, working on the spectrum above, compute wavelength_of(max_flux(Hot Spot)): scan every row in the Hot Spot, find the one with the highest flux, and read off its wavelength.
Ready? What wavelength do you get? 6849.09 Angstrom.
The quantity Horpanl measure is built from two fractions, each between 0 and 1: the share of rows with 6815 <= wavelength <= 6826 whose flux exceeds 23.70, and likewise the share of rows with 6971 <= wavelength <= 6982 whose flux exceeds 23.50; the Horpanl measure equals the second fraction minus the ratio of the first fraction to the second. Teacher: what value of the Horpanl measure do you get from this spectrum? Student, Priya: -6.9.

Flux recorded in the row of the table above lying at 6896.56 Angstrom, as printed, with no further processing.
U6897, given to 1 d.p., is 24.0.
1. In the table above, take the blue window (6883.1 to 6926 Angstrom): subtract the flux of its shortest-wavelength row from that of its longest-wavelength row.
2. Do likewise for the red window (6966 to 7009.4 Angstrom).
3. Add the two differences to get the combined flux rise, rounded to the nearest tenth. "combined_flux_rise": -1.9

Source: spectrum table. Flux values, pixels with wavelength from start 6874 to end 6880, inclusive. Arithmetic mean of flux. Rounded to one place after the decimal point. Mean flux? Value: 23.3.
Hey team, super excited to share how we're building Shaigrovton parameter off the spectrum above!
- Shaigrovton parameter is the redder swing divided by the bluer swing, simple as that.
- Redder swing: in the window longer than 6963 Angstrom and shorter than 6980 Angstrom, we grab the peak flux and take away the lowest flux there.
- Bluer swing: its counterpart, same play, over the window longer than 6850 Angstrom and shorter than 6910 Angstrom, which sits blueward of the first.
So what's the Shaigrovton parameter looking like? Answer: 0.9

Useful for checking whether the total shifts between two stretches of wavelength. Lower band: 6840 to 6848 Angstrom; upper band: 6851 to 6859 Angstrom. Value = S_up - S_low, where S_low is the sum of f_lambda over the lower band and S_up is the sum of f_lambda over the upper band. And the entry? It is -1.3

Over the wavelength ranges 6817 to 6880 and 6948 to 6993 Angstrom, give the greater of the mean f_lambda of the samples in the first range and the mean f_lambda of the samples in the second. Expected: 23.7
